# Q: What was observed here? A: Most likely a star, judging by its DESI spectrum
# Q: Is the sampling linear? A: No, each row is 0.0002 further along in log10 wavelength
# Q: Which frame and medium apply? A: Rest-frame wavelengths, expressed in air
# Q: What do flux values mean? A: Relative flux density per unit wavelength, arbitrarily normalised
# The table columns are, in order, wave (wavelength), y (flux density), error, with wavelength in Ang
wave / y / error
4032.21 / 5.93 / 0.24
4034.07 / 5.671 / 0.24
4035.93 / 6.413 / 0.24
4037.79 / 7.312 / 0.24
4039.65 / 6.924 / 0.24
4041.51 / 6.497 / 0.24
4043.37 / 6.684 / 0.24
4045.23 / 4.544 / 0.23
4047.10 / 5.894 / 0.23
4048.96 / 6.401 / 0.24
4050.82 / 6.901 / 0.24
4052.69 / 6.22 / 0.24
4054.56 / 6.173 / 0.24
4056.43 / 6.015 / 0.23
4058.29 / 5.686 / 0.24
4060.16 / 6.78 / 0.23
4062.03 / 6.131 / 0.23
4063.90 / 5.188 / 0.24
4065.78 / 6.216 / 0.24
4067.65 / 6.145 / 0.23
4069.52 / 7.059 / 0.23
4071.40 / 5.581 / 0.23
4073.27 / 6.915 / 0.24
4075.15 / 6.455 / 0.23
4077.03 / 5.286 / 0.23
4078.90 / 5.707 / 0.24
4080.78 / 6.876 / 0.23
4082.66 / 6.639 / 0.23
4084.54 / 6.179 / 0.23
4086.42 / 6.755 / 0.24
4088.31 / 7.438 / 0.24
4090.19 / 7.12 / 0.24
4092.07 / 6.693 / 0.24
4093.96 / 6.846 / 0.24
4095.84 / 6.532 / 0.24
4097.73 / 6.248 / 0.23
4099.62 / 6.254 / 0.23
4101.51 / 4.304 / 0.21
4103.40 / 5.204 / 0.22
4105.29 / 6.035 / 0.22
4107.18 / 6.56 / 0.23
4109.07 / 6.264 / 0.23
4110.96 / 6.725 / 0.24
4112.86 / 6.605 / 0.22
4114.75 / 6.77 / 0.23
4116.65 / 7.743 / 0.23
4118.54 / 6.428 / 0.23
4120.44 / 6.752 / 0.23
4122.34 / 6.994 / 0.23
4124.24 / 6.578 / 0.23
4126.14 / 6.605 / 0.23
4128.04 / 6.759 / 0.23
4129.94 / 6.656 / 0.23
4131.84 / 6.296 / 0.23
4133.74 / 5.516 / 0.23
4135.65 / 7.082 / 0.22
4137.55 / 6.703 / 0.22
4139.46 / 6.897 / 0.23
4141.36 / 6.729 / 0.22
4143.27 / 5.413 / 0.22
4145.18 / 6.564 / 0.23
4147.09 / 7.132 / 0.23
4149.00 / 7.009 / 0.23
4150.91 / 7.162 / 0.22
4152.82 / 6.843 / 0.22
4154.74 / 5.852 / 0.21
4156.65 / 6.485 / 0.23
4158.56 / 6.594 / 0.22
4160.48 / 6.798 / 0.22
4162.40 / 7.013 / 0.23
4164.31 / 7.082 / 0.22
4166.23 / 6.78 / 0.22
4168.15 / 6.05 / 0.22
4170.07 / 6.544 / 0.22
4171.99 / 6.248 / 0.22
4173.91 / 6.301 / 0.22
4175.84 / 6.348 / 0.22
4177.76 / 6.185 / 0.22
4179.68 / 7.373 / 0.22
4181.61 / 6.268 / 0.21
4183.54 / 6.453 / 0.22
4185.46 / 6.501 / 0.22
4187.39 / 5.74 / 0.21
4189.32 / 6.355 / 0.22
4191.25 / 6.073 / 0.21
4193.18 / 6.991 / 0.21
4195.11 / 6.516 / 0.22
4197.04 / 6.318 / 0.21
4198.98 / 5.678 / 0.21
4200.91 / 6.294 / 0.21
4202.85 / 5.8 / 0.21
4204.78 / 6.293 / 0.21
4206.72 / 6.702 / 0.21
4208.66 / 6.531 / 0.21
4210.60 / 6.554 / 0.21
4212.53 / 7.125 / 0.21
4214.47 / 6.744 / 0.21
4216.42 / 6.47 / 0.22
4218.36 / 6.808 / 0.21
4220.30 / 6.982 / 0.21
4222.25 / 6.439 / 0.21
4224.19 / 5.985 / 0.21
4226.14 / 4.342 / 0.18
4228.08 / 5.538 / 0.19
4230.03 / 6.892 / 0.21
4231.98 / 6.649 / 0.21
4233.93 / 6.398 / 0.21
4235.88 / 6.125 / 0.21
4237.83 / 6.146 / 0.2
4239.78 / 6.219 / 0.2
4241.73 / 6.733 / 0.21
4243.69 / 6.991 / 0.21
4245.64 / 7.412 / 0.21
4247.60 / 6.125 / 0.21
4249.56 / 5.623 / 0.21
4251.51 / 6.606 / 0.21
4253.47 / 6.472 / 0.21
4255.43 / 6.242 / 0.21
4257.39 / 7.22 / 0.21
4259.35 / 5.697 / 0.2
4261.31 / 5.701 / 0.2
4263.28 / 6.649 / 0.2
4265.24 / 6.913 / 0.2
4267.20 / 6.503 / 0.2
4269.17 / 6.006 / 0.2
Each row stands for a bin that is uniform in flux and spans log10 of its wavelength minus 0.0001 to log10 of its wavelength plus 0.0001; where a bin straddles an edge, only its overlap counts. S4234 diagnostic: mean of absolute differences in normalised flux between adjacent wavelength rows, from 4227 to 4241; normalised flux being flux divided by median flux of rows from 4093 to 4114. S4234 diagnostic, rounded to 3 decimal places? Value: 0.059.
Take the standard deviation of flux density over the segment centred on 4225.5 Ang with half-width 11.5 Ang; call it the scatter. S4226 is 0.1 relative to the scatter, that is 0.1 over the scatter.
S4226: 0.14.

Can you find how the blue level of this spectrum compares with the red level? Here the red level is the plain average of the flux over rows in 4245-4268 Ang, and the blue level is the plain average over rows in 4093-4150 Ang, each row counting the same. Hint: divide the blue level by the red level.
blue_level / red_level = 1.01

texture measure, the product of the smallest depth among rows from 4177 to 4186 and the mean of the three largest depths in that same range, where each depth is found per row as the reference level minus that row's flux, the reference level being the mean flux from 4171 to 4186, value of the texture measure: -0.1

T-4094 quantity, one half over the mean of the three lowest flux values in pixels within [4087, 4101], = 0.079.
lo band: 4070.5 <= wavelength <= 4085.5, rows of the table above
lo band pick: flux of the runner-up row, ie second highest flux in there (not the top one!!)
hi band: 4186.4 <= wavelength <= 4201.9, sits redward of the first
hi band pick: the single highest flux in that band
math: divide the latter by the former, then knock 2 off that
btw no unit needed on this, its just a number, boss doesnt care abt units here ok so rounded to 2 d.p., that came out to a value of -0.98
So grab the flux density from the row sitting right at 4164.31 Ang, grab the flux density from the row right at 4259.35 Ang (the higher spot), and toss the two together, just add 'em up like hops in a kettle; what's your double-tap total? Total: 12.8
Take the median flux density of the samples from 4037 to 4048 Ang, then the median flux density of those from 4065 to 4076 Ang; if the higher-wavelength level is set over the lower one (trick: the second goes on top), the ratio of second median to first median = 0.96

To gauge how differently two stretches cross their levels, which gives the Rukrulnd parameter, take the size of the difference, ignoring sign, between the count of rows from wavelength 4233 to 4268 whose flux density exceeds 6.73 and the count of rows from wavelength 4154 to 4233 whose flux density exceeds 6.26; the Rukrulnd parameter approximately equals 25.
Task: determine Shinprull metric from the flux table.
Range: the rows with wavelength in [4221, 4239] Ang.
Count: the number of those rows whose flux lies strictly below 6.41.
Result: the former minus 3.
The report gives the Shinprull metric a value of 3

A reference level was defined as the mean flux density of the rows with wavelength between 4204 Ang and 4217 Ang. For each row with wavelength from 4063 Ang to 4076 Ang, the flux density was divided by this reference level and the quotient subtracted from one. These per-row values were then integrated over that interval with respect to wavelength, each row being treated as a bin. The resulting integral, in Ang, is 0.81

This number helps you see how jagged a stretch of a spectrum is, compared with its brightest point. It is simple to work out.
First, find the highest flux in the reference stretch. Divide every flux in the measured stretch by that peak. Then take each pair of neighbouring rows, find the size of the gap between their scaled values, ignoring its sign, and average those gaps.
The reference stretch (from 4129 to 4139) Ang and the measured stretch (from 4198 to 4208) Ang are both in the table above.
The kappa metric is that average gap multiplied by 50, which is 3.6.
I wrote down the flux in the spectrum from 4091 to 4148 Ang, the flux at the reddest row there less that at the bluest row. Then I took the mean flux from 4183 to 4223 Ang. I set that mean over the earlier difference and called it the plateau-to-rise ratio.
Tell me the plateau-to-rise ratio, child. 15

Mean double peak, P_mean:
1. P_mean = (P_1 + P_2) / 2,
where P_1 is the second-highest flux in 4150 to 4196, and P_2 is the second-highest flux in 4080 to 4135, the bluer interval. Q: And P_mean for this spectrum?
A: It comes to 7.30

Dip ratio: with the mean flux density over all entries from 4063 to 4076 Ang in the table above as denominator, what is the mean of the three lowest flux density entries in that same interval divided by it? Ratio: 0.91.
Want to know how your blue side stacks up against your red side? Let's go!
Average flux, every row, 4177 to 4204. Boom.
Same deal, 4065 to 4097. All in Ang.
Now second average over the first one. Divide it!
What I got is 1.03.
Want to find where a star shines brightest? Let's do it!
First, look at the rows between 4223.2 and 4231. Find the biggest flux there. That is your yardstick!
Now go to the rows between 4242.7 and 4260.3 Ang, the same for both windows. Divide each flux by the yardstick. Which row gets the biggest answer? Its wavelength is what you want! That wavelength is 4245.64 Ang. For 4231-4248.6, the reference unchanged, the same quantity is 4245.64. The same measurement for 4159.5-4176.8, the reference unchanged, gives 4164.31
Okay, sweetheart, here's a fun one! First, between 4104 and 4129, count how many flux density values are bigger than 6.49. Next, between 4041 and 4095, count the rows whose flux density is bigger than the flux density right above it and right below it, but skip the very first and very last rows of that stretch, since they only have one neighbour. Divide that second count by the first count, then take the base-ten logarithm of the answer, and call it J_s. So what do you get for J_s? -0.10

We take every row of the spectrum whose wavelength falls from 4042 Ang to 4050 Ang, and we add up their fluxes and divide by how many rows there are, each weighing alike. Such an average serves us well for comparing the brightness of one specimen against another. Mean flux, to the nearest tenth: 5.9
